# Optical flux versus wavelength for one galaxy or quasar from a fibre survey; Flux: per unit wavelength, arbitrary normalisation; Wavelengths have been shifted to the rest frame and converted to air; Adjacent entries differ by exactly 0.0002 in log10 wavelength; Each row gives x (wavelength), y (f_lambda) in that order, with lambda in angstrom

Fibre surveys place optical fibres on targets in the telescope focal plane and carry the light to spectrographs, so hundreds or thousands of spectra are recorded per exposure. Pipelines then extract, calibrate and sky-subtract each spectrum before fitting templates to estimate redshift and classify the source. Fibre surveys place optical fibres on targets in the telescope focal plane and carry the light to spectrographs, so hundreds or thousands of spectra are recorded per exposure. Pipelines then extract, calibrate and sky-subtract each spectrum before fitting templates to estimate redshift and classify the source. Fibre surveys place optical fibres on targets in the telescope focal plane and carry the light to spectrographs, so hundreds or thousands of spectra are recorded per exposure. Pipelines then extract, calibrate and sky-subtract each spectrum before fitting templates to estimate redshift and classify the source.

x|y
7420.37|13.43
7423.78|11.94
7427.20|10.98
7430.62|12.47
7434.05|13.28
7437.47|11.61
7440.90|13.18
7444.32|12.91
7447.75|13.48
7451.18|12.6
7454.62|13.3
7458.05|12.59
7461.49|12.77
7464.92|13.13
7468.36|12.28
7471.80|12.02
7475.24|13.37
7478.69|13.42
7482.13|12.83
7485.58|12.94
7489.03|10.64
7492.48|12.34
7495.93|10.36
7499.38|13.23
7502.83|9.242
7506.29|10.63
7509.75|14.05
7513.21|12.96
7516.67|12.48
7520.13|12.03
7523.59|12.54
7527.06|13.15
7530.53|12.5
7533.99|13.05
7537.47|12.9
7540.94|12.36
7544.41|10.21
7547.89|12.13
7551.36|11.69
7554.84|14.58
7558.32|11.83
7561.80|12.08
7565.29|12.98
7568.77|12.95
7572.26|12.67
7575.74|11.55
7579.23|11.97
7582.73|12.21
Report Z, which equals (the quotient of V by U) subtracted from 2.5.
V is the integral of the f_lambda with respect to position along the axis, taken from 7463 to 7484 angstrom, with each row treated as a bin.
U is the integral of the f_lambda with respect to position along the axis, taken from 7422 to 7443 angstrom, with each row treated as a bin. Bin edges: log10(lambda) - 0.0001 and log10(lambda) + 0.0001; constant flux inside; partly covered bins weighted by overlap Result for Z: 1.45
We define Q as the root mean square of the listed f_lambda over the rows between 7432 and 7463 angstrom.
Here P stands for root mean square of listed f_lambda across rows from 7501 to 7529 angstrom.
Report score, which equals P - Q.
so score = -0.65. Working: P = 12.22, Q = 12.9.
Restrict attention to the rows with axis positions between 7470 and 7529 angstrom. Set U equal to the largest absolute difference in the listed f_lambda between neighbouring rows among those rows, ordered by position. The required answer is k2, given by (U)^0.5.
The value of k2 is 2.00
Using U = 4.0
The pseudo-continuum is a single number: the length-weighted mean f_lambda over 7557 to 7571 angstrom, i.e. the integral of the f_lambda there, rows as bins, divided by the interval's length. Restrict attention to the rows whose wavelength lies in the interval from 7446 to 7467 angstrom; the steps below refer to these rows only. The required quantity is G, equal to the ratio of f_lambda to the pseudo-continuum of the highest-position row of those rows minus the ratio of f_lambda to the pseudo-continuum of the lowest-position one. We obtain -0.03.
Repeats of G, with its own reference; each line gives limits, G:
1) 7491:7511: 0.14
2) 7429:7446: 0.04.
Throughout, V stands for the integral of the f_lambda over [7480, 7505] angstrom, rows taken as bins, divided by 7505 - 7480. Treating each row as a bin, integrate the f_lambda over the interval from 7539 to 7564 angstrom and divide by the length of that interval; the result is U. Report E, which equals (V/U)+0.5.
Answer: 1.46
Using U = 12.1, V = 11.7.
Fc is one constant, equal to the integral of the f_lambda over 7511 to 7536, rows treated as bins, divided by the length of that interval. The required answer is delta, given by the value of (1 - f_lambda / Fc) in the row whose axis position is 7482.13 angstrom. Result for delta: -0.01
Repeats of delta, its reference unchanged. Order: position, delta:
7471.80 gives 0.05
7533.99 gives -0.03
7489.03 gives 0.16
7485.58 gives -0.02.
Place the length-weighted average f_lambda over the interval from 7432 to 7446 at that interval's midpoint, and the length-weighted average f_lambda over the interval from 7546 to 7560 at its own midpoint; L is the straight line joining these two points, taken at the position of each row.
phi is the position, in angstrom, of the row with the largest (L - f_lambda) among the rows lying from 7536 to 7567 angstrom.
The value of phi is 7544.41 angstrom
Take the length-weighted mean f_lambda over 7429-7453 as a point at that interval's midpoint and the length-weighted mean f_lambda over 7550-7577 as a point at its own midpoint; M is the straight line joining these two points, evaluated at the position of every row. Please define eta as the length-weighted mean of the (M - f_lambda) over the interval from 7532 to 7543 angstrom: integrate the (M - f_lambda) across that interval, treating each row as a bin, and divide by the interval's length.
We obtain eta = -0.07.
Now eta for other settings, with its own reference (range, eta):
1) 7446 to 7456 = -0.35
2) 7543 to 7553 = 1.22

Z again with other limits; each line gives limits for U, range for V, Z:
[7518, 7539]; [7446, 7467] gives 1.48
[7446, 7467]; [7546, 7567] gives 1.53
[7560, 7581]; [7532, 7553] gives 1.52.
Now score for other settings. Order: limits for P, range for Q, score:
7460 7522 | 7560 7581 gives -0.05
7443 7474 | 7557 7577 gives 0.44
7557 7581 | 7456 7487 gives -0.52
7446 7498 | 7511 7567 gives 0.07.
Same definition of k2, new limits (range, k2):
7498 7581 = 2.00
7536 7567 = 1.70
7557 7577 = 1.06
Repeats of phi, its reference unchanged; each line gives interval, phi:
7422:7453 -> 7427.20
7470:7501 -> 7495.93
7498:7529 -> 7502.83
